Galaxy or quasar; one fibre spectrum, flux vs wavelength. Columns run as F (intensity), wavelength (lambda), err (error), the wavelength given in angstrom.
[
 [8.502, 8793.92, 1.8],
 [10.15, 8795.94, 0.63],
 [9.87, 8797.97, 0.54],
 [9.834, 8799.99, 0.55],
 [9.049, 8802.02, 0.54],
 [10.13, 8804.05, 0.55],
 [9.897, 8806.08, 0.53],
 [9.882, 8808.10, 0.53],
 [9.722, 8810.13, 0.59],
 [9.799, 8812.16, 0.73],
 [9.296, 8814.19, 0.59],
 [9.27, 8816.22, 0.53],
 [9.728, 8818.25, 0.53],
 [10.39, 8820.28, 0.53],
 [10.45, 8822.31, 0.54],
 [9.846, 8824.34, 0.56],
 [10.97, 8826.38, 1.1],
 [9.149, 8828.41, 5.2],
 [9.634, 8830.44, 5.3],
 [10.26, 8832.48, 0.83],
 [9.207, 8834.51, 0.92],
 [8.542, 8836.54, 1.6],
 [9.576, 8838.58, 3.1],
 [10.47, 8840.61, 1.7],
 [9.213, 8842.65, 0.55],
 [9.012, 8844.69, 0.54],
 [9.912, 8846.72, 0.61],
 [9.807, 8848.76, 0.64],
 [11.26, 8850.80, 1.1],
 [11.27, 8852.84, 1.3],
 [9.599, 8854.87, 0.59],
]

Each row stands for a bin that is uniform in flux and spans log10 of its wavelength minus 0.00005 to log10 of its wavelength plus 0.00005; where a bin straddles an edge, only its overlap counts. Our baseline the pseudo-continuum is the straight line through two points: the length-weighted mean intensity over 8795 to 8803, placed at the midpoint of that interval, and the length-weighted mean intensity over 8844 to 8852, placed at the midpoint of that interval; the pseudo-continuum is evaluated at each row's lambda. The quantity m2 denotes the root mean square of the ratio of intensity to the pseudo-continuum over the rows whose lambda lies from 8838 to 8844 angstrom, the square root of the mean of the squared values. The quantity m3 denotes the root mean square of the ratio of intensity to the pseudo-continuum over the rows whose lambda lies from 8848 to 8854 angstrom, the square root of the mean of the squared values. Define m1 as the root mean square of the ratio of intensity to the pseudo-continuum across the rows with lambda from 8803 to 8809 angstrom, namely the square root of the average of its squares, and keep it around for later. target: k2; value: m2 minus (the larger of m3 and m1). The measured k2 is -0.10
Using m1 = 1.02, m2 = 0.98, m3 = 1.07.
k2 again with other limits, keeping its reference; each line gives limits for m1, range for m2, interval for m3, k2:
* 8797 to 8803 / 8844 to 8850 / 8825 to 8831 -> -0.05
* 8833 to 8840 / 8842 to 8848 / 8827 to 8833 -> -0.04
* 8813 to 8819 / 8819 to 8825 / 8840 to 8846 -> 0.08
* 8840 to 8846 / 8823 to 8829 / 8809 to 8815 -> 0.03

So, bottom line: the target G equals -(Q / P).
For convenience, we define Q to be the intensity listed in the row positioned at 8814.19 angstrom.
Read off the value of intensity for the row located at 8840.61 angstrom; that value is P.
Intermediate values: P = 10.47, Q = 9.296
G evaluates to -0.89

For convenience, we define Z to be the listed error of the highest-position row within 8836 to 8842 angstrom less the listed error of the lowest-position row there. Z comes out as 0.100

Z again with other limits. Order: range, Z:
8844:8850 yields 0.100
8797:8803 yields 0.000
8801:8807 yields -0.010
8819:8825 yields 0.030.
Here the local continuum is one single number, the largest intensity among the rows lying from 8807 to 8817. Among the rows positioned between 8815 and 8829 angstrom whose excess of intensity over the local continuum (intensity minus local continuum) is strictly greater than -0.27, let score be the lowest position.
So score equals 8818.25 angstrom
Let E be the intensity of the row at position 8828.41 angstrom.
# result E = 9.149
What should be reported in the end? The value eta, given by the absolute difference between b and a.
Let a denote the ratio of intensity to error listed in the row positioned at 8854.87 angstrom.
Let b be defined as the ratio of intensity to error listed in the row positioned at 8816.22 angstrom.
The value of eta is 1.2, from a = 16.3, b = 17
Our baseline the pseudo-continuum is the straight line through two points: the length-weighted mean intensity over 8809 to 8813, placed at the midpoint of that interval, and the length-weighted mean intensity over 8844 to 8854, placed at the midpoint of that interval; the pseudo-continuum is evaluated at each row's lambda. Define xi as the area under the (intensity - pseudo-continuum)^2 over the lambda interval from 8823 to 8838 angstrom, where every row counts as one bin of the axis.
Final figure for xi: 11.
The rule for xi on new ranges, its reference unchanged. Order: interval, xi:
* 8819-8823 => 1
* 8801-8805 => 1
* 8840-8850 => 6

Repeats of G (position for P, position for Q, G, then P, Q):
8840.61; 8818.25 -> -0.93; 10.47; 9.728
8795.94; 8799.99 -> -0.97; 10.15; 9.834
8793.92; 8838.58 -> -1.13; 8.502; 9.576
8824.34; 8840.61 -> -1.06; 9.846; 10.47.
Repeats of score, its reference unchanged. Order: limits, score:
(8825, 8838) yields 8826.38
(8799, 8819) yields 8799.99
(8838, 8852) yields 8840.61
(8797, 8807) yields 8797.97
